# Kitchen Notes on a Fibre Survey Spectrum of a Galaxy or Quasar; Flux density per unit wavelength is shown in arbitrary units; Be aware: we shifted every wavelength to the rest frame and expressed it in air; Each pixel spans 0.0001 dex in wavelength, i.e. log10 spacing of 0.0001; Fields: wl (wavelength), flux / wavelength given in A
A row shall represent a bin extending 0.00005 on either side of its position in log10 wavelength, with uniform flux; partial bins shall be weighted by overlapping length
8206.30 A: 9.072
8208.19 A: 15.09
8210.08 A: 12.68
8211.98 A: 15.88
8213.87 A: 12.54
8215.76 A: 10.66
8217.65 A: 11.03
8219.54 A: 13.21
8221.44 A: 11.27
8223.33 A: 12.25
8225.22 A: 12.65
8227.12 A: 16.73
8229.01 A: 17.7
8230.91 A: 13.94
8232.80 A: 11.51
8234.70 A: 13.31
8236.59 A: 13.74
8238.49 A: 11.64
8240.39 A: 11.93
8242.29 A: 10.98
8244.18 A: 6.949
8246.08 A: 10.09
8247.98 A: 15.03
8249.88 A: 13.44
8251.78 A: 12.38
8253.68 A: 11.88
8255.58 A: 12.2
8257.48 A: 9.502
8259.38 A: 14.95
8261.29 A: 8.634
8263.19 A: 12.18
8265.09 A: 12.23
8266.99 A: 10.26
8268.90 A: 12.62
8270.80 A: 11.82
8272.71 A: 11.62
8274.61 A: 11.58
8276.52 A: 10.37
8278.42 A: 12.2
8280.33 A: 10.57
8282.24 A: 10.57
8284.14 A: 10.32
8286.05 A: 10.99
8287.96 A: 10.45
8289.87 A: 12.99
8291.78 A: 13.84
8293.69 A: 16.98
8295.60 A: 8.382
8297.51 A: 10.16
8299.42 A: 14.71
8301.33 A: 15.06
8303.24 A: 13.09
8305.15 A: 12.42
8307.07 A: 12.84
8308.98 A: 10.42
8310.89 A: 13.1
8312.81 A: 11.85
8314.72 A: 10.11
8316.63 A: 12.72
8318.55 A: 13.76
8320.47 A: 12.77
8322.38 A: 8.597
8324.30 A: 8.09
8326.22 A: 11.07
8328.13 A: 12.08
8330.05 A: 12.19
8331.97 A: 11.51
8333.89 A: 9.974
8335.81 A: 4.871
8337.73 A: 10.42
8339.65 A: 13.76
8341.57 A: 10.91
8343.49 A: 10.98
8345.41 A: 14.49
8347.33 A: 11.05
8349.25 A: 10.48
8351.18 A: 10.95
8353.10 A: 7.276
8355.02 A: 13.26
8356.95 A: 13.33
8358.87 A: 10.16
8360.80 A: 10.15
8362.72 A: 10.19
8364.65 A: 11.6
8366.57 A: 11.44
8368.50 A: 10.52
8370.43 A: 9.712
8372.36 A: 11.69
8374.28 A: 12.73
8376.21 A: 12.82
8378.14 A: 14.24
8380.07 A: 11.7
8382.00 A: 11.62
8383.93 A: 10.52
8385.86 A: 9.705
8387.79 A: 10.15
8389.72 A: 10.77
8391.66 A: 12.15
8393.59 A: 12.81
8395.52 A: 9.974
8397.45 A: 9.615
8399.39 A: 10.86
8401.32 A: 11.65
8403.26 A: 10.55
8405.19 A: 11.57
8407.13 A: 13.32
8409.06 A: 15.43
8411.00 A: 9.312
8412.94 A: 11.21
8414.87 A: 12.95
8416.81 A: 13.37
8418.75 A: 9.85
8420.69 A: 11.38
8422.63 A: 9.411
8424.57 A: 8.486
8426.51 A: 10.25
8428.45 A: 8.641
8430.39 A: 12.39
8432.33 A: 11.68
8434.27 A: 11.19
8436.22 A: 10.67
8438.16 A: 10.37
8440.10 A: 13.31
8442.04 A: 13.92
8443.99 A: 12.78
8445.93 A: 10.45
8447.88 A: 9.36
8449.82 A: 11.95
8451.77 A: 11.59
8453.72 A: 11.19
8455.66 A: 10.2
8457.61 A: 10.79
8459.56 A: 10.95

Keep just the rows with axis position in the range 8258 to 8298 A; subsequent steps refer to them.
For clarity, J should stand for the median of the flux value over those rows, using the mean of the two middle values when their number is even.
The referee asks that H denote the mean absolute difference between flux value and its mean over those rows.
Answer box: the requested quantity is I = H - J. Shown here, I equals -10.1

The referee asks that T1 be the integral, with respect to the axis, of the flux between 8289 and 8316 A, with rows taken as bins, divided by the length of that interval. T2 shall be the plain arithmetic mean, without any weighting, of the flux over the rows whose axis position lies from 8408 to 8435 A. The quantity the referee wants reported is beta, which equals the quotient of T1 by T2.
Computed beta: 1.13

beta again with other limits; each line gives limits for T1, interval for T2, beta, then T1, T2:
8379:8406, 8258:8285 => 0.96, 11.0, 11.4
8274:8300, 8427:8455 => 1.03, 11.7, 11.4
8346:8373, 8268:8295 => 0.91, 10.9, 11.9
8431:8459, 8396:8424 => 0.99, 11.4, 11.5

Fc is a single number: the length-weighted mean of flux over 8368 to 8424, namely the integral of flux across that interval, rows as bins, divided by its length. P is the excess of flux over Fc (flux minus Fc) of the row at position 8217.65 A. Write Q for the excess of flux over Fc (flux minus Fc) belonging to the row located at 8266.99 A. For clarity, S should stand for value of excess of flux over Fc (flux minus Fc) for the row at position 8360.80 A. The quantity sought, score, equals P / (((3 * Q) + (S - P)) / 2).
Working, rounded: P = -0.4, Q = -1.2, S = -1.3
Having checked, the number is 0.2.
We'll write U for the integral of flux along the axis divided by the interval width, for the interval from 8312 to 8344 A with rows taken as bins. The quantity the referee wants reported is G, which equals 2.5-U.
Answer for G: -8.4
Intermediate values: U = 10.9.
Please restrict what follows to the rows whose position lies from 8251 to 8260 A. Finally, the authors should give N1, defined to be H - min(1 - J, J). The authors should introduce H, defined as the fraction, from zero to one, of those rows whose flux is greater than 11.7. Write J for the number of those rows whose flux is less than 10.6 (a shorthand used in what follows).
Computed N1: 0.80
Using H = 0.8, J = 1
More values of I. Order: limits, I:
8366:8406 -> -10.5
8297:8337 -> -10.3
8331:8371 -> -9.5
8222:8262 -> -10.4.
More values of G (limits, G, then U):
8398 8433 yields -8.7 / 11.2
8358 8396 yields -8.8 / 11.3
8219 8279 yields -9.7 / 12.2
